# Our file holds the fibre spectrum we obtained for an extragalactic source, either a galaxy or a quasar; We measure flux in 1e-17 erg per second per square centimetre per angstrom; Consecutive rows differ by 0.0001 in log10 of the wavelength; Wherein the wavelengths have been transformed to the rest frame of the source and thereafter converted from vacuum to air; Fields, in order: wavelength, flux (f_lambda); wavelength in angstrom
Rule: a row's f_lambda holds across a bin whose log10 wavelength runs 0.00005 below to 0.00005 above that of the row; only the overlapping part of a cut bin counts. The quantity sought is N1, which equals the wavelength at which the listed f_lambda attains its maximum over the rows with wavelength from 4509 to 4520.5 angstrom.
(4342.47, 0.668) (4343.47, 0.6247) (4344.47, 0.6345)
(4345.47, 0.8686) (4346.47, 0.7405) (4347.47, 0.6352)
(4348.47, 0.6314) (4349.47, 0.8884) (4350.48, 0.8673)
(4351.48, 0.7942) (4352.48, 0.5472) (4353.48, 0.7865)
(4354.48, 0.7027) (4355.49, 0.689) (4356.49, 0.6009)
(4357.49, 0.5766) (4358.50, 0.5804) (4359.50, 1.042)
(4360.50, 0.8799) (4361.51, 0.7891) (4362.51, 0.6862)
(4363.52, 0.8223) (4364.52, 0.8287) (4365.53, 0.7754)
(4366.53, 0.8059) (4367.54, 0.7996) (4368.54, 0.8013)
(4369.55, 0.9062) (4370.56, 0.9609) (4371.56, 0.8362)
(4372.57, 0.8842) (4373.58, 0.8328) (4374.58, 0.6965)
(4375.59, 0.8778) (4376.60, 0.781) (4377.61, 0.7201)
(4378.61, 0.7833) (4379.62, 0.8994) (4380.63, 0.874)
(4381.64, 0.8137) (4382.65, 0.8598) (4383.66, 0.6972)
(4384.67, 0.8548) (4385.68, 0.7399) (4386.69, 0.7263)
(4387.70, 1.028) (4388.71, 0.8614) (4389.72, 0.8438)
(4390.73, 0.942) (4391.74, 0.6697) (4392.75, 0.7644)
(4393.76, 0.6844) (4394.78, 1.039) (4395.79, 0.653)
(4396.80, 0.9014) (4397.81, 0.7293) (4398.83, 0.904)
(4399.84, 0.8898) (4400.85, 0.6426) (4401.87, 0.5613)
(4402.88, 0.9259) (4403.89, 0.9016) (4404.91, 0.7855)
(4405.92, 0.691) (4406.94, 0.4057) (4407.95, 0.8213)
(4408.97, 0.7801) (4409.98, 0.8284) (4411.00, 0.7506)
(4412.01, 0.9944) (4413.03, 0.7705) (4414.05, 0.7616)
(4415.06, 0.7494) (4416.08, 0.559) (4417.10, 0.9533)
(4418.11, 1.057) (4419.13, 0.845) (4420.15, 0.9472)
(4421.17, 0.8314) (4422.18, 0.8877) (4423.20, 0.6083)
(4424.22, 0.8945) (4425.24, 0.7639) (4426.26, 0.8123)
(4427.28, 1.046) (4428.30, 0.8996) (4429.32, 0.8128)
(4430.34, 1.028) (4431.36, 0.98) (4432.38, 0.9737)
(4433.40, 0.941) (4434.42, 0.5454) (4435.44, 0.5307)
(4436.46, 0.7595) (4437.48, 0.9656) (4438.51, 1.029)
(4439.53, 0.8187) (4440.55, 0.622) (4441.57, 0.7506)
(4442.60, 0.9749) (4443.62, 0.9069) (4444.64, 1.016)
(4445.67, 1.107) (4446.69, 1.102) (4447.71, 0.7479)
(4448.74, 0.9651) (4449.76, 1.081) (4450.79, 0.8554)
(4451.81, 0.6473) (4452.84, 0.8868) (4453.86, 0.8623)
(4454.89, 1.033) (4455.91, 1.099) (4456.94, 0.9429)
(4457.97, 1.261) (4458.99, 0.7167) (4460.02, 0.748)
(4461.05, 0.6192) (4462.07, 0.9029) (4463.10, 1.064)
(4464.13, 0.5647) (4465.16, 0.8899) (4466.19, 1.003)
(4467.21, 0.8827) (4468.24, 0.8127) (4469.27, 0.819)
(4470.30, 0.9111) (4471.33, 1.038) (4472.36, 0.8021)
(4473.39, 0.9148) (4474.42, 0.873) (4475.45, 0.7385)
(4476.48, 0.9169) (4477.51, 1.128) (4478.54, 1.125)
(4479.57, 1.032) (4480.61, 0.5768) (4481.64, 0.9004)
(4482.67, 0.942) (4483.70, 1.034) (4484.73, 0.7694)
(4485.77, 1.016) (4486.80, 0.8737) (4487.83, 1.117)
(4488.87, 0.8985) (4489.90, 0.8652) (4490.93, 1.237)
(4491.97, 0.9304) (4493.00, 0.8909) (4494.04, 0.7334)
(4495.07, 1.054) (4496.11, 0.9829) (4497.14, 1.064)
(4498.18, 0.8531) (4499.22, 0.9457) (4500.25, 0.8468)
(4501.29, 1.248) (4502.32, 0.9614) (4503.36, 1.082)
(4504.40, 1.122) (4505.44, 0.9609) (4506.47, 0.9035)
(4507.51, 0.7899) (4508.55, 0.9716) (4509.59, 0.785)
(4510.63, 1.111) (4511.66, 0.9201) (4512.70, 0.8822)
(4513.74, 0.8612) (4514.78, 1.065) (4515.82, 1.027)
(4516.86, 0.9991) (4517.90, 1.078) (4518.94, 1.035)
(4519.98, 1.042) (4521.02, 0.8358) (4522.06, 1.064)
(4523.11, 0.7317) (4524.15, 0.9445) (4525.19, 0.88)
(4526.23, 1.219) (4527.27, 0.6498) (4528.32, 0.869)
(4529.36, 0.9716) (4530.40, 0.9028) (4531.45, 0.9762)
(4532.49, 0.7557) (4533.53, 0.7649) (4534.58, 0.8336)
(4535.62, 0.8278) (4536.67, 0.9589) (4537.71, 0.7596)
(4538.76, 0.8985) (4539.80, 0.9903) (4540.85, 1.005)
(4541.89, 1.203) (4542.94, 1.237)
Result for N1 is 4510.63 angstrom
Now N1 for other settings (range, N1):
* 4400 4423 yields 4418.11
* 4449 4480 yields 4457.97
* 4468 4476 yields 4471.33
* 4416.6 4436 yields 4418.11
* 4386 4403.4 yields 4394.78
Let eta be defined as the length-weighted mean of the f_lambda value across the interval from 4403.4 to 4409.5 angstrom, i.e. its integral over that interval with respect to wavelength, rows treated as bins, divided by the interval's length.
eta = 0.73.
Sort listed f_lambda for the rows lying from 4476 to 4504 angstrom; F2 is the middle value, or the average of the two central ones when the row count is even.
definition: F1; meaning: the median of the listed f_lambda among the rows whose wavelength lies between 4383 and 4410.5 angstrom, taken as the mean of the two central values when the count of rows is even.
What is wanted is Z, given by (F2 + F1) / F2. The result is 1.83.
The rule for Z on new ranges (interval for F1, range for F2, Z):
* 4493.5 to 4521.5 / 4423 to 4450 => 2.07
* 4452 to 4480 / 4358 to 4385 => 2.10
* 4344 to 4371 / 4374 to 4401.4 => 1.97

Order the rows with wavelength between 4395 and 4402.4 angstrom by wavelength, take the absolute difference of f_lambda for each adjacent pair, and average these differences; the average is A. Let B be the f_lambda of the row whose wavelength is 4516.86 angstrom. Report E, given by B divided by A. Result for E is 6.4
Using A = 0.16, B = 0.9991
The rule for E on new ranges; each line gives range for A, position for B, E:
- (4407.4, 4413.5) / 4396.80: 7.1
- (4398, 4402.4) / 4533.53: 6.7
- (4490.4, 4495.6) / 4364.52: 4.0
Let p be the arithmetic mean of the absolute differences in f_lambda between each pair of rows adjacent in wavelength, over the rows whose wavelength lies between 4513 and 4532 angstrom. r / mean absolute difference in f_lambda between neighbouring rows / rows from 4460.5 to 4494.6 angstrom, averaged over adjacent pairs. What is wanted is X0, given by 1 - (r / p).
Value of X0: -0.1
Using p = 0.166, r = 0.18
